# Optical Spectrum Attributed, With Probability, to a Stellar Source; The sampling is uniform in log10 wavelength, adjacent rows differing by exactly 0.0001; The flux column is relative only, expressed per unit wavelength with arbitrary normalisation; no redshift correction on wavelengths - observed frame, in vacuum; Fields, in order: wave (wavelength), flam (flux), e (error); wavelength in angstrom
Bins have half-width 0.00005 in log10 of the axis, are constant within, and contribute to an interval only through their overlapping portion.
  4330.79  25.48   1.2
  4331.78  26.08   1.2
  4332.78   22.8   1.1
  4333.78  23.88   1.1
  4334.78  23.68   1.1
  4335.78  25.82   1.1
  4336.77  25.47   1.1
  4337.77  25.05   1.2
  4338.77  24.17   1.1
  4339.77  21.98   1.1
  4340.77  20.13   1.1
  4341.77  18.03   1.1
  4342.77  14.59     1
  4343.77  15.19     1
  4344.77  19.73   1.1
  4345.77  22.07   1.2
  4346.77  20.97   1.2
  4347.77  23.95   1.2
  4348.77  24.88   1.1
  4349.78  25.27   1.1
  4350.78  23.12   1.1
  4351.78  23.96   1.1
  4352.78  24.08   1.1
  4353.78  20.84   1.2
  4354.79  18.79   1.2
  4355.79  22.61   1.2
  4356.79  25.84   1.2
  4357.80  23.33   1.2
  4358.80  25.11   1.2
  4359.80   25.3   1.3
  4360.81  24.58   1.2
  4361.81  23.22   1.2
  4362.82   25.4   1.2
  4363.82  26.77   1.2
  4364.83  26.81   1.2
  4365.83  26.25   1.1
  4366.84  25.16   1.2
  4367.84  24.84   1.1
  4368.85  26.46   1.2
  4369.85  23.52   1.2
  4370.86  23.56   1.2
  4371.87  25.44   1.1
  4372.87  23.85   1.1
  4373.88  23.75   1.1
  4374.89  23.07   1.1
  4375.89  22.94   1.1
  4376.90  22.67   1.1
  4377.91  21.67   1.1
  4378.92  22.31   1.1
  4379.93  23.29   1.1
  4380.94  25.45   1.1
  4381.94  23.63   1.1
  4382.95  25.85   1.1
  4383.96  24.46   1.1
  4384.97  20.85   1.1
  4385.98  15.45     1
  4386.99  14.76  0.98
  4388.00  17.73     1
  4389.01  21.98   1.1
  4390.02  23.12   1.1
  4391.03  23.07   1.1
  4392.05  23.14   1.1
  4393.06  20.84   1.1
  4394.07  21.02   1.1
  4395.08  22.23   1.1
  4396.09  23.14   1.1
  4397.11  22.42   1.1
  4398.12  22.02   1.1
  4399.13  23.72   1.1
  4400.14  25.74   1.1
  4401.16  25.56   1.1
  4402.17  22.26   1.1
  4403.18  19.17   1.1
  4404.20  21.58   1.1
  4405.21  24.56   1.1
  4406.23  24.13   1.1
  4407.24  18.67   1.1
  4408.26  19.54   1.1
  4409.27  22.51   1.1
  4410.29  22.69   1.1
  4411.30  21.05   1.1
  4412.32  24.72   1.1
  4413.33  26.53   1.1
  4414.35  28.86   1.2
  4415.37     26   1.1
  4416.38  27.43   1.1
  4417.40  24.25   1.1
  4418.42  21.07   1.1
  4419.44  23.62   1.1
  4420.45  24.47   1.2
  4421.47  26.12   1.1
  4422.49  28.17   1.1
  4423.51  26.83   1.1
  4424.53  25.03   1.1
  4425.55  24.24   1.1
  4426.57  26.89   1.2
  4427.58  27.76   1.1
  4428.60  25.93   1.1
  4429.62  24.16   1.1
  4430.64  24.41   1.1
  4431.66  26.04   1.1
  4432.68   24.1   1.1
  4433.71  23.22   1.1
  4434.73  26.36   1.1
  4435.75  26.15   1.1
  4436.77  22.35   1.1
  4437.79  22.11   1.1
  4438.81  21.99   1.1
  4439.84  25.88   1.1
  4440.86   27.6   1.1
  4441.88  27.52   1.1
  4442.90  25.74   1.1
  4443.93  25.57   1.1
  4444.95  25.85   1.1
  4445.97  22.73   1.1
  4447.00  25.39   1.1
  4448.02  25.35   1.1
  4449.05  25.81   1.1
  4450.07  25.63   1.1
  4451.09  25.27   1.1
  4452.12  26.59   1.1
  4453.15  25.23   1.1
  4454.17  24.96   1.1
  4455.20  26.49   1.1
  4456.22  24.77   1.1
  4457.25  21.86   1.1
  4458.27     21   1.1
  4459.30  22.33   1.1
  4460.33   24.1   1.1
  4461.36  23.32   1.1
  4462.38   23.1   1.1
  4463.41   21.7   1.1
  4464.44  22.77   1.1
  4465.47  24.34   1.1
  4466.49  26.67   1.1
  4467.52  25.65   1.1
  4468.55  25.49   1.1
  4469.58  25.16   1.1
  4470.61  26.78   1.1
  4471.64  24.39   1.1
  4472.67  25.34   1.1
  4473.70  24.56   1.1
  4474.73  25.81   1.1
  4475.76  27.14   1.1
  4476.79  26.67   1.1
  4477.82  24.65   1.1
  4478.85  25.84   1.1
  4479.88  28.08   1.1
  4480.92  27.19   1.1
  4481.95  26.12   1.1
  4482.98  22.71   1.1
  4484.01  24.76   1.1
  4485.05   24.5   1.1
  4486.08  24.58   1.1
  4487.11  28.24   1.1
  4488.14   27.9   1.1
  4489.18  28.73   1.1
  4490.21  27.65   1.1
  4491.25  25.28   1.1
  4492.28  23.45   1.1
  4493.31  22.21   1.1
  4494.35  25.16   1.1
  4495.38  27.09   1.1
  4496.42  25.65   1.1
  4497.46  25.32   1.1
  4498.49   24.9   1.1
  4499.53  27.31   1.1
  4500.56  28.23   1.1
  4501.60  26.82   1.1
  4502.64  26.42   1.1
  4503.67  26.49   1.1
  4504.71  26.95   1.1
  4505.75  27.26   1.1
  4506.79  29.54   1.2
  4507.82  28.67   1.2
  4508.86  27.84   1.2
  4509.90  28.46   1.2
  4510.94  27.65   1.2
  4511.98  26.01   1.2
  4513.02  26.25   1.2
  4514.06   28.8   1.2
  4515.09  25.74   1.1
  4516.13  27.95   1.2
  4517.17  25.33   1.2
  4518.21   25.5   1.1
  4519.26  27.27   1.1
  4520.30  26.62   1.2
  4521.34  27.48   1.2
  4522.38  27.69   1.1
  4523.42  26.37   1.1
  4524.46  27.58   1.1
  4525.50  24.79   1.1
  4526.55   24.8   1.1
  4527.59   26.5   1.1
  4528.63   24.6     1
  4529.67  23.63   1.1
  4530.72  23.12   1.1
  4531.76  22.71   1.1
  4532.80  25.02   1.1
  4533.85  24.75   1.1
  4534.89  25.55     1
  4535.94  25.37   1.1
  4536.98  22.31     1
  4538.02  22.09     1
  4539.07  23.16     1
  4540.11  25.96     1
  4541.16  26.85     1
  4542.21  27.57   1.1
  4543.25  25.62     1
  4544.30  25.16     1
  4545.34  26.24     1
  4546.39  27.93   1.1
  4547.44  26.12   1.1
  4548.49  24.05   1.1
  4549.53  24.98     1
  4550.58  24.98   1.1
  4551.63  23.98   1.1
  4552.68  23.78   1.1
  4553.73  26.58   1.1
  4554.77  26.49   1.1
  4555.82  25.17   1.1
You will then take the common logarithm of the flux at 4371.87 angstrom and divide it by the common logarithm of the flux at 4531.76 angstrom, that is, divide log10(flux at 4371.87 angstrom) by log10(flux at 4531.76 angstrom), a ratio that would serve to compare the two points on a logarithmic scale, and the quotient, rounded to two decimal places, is 1.04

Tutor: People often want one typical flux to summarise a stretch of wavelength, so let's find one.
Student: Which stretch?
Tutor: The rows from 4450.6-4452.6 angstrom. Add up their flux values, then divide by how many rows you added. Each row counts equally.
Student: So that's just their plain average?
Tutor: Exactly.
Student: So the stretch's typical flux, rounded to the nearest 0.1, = 25.9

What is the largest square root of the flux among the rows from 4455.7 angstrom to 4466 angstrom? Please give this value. 4.98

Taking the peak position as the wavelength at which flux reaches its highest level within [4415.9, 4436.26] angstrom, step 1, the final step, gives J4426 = 4422.49 angstrom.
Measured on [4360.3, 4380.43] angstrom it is 4364.83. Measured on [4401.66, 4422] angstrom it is 4414.35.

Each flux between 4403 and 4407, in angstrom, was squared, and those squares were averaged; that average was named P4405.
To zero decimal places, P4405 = 505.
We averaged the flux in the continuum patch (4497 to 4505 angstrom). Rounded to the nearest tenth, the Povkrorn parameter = 26.6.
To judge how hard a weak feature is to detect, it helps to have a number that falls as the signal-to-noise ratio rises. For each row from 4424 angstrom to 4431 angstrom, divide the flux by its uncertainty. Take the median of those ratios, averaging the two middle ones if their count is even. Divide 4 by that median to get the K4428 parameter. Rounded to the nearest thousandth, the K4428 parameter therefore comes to 0.179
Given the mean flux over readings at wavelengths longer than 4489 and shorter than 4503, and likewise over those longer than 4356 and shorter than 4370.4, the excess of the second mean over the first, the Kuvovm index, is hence -0.8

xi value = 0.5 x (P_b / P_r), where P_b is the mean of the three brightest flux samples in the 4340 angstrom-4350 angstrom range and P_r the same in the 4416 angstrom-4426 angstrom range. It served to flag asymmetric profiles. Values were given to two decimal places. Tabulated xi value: 0.45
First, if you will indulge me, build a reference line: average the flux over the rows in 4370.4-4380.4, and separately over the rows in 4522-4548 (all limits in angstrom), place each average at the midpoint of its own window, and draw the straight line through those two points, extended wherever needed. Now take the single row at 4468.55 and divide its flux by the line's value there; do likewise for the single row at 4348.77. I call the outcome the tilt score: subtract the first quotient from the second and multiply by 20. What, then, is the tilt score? 1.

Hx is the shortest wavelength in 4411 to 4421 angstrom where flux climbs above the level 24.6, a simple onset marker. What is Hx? 4412.32 angstrom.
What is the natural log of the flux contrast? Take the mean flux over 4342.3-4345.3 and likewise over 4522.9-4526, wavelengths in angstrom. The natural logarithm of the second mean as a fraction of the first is 0.46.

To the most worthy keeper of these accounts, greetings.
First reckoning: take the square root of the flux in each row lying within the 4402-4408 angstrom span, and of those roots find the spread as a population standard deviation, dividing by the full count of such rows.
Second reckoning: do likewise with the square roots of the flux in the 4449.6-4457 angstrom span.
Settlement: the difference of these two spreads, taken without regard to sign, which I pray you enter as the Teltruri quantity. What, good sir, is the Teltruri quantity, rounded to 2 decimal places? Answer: 0.18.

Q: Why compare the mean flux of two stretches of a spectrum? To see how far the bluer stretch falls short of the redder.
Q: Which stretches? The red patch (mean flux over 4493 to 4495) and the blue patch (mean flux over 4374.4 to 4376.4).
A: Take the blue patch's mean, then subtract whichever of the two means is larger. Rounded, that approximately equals -1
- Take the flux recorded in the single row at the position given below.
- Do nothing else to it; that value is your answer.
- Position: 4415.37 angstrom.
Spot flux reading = 26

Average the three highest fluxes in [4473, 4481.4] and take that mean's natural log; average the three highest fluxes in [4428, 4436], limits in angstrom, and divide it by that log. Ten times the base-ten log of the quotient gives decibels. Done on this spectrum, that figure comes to 8.98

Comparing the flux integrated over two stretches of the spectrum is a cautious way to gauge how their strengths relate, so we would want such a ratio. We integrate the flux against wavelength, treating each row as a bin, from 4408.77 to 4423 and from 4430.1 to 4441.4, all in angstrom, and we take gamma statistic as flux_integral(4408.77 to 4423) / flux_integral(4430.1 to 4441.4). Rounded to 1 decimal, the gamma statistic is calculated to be 1.3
